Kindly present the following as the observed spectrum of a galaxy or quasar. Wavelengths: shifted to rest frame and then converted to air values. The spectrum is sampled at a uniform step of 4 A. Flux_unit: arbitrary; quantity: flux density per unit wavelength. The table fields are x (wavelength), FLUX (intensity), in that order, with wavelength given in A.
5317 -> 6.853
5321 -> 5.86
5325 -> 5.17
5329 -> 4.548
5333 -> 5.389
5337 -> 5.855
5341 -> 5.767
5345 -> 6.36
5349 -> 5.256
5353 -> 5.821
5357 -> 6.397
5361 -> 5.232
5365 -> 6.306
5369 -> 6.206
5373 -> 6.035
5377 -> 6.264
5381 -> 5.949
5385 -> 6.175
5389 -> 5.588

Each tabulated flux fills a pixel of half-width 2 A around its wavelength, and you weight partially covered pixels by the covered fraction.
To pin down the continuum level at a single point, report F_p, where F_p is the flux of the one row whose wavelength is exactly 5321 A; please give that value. 5.86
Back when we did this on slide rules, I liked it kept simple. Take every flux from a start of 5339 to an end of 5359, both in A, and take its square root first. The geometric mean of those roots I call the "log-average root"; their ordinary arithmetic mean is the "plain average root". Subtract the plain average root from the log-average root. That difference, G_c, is -0.0016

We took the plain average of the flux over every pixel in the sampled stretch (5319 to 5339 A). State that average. 5.4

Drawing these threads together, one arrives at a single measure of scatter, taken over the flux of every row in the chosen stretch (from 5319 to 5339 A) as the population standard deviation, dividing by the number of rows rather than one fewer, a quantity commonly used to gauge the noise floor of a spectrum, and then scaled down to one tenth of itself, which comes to 0.049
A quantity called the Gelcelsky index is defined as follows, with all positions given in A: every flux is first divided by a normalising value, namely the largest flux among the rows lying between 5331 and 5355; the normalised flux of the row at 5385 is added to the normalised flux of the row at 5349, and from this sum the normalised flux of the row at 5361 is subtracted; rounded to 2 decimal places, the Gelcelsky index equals 0.97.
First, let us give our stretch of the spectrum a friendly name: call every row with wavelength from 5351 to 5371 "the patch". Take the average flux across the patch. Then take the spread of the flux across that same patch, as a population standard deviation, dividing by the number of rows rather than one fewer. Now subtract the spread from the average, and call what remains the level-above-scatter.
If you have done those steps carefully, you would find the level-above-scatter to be 5.6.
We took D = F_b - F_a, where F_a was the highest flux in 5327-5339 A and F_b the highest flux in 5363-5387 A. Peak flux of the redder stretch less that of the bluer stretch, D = 0.45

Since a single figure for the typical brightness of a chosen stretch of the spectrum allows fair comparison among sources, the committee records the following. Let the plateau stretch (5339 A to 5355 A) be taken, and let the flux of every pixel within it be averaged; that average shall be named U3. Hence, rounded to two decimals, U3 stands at 5.80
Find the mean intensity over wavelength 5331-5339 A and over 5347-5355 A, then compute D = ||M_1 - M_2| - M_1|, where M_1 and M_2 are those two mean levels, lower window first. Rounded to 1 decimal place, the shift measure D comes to 5.5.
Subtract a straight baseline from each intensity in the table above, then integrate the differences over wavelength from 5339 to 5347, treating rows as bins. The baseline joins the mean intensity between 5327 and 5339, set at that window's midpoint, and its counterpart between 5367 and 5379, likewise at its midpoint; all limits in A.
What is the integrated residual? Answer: 5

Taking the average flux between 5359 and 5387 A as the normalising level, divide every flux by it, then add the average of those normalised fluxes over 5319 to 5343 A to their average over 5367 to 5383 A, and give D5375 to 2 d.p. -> 1.92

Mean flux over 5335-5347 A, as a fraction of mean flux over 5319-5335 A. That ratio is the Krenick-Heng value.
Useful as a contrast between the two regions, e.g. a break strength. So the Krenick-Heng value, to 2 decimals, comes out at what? 1.14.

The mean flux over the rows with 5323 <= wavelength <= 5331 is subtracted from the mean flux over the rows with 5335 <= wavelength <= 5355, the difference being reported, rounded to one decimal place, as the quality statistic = 1.0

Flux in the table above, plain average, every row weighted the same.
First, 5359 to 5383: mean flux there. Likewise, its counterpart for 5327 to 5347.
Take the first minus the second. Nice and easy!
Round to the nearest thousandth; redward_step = 0.415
